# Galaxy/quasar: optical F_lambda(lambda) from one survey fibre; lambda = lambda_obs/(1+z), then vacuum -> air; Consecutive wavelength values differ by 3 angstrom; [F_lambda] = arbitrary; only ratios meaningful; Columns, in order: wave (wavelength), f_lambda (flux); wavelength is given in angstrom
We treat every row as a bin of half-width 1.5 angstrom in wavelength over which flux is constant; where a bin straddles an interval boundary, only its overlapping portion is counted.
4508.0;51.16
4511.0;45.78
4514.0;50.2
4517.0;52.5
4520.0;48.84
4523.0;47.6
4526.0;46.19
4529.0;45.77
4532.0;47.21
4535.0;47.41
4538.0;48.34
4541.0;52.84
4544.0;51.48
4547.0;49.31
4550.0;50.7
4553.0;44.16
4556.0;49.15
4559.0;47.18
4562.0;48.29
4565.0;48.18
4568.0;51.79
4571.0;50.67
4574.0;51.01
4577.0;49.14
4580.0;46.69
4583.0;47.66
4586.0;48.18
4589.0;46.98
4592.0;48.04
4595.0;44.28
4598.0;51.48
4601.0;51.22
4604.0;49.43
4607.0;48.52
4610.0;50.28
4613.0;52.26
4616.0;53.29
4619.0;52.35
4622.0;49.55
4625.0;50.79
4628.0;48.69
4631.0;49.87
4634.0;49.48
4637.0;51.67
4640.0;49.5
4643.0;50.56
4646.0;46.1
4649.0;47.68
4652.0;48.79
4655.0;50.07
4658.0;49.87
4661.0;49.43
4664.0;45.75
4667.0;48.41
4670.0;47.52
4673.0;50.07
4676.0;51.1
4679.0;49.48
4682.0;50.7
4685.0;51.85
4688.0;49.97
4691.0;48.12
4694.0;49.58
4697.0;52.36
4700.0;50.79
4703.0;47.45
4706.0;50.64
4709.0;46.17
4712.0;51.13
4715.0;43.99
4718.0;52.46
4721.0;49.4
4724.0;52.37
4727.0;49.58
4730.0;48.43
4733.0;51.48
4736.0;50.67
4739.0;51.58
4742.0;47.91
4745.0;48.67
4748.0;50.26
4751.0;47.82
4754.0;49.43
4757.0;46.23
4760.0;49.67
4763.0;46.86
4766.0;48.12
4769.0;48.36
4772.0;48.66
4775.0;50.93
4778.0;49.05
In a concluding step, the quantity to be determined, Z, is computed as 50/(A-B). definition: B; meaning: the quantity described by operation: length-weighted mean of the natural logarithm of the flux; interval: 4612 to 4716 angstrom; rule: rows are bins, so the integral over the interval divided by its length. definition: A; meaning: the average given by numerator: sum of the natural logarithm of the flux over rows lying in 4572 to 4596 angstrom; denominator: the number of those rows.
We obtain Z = -1327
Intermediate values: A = 3.87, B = 3.90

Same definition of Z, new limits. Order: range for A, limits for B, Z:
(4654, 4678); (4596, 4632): -1616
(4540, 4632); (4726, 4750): -7046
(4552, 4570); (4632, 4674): -2951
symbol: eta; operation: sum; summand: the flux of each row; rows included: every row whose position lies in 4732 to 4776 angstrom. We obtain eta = 737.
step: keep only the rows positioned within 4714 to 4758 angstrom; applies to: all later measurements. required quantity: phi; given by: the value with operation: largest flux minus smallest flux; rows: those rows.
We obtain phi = 8.5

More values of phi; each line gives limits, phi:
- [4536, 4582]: 8.7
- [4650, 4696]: 6.1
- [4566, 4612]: 7.5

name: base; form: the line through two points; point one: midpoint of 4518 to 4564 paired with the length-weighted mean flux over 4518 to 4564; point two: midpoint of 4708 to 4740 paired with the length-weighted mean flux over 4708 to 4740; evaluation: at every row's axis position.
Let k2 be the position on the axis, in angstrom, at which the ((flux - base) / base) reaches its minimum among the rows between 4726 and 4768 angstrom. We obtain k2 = 4757.0 angstrom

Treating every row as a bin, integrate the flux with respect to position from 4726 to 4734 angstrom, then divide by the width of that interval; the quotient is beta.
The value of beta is 49.7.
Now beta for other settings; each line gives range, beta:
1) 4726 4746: 49.8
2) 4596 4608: 50.0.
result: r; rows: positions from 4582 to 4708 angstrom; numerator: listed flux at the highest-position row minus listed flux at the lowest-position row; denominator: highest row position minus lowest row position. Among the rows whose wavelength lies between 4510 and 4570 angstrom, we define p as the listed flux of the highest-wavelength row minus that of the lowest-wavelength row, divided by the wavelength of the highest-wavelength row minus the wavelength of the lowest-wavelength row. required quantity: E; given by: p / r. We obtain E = 4.4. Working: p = 0.11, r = 0.02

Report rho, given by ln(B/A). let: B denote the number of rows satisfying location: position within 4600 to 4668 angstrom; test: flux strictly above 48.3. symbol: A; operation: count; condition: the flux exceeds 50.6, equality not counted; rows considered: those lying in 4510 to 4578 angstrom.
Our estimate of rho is 1.05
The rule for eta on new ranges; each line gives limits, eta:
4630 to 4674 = 735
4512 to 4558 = 732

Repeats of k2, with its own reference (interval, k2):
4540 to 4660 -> 4595.0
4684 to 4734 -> 4715.0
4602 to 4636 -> 4607.0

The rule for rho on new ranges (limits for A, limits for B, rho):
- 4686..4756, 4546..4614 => 0.37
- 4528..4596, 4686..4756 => 1.04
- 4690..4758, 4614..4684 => 0.75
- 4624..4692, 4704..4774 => 1.16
